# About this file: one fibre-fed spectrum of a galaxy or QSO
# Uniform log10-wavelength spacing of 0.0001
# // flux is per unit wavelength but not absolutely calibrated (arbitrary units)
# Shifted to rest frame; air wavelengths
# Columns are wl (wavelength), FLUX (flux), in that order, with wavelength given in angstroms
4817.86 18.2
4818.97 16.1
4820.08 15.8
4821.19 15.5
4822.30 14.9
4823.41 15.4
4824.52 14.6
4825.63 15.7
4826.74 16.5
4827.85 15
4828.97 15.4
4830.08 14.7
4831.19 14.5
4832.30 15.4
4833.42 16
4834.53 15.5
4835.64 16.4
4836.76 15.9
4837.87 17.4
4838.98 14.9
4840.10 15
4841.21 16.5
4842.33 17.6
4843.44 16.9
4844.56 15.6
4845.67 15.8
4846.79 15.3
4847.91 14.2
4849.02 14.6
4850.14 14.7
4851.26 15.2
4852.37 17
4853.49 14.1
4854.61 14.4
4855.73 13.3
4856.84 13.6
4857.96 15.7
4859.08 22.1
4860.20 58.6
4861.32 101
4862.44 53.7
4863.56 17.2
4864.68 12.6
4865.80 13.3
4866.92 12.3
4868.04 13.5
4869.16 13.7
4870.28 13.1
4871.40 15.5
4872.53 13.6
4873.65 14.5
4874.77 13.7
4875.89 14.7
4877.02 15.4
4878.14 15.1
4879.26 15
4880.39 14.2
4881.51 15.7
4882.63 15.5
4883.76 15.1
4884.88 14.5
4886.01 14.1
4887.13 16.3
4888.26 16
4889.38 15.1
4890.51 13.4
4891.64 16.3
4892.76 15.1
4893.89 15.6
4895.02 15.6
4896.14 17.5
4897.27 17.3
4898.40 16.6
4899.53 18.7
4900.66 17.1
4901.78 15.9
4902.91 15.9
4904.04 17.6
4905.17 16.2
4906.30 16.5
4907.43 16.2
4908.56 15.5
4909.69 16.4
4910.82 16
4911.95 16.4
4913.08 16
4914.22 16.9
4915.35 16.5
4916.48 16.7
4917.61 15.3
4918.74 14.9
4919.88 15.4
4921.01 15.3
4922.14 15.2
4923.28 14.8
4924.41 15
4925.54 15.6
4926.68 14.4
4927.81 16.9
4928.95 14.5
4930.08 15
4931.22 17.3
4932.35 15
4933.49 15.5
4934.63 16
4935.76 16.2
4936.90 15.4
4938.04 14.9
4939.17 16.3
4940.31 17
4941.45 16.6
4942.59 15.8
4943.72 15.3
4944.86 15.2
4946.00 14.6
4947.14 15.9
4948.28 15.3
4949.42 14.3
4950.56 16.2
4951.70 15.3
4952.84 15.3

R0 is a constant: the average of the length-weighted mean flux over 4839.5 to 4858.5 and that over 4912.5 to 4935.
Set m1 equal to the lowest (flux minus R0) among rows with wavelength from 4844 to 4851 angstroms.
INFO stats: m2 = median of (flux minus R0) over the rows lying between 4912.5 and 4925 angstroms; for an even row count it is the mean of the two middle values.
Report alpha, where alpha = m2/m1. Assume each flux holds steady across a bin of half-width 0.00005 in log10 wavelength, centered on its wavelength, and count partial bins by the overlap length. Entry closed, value 0.1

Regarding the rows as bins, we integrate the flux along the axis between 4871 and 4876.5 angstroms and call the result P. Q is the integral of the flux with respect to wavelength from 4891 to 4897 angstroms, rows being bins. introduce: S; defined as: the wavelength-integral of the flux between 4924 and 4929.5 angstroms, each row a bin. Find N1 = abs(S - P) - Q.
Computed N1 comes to -91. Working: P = 79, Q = 96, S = 84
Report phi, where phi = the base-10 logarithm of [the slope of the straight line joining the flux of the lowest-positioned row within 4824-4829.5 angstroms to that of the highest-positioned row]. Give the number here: -0.75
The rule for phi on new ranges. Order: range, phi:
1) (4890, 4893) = -0.12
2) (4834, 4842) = -0.82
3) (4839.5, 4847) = -1.35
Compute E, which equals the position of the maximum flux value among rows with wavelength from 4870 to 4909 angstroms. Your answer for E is 4899.53 angstroms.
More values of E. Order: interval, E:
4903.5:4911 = 4904.04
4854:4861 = 4860.20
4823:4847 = 4842.33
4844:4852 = 4845.67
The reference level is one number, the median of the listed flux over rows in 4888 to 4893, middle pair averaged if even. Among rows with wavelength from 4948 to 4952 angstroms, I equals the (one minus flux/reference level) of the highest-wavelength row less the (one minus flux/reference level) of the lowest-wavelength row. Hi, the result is 0.00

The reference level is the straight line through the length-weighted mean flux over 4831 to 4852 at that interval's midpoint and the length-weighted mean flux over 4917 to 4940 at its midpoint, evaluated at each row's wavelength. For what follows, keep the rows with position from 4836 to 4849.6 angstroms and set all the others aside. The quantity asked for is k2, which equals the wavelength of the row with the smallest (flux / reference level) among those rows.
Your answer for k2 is 4847.91 angstroms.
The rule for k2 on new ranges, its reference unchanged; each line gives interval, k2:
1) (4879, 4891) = 4890.51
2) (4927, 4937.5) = 4928.95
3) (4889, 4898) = 4890.51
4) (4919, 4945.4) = 4926.68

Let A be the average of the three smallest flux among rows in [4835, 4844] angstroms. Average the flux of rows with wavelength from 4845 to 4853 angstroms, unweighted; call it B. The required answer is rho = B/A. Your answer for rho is 1.00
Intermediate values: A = 15.3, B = 15.3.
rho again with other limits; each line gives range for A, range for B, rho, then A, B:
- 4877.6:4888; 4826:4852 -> 1.09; 14.3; 15.6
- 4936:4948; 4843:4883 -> 1.31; 14.9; 19.6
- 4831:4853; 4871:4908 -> 1.08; 14.4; 15.6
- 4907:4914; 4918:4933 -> 0.97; 15.8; 15.3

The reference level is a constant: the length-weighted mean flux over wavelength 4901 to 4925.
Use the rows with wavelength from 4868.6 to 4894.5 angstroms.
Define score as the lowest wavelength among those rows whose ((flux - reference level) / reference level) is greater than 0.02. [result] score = 4887.13 angstroms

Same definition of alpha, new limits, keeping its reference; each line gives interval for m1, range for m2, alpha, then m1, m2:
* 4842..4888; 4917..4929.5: 0.1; -3.1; -0.23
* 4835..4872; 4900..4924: -0.2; -3.1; 0.57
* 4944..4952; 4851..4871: 1.0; -1.1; -1.18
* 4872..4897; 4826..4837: 0.0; -2.0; 0.02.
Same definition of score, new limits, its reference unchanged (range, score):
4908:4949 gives 4909.69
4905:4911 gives 4906.30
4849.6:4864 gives 4852.37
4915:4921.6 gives 4915.35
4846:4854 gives 4852.37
